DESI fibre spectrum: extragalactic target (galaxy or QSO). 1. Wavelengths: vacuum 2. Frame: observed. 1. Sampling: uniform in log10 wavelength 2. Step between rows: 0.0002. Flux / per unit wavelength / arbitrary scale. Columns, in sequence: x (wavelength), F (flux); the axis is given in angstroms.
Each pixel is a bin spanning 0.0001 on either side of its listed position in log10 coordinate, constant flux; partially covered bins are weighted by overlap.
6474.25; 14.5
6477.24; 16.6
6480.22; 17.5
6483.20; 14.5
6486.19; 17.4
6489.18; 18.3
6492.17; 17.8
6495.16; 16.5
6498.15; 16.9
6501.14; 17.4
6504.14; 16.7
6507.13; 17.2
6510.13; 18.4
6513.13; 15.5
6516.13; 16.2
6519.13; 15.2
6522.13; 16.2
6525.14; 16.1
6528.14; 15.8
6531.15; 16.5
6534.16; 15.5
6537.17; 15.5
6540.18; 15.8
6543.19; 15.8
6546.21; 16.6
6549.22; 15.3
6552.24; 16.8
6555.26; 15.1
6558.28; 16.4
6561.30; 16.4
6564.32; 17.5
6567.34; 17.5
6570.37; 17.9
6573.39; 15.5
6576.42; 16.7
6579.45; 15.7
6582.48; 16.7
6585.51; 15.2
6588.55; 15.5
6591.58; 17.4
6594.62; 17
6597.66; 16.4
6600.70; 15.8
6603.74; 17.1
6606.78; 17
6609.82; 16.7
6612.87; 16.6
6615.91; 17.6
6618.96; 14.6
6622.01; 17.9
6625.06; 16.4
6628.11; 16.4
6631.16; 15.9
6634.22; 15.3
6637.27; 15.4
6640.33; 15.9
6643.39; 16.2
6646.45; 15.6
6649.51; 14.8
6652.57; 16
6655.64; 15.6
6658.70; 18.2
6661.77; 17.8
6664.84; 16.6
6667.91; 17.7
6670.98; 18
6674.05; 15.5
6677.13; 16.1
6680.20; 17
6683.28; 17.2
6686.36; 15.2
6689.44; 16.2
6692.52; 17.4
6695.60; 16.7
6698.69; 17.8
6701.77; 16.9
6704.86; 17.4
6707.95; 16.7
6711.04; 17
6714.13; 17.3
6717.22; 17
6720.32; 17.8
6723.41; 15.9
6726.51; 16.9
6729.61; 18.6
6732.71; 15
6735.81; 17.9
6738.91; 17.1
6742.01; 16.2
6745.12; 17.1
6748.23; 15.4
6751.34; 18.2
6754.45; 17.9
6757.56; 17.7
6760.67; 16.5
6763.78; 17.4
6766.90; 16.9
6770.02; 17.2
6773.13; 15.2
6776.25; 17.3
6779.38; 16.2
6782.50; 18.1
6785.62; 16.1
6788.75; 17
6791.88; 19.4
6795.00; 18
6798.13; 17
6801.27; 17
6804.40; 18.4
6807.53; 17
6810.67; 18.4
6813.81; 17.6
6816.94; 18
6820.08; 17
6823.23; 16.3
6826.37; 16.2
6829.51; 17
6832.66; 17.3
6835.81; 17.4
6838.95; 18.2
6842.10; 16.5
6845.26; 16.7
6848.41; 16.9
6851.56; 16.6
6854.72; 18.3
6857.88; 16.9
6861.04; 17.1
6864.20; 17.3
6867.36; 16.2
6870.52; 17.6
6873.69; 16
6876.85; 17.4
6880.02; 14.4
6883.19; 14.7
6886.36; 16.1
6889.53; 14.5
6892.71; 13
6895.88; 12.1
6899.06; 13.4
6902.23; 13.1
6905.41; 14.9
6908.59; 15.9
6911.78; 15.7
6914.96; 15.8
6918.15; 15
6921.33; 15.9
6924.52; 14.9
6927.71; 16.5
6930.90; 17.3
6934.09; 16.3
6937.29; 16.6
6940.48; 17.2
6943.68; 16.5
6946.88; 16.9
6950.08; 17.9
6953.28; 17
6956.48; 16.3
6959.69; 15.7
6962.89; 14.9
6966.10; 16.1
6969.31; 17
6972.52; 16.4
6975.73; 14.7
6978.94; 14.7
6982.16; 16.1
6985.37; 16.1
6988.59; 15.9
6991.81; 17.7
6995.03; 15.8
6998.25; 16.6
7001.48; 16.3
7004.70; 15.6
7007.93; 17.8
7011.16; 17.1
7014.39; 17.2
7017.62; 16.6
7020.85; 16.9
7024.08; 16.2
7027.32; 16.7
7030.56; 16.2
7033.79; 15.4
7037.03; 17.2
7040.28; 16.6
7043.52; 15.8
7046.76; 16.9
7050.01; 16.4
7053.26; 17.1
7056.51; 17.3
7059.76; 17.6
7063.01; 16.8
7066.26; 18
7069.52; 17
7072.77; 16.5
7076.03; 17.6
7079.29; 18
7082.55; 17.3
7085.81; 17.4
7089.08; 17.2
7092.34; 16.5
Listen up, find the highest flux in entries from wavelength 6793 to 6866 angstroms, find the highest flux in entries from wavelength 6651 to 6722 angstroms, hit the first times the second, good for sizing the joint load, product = 335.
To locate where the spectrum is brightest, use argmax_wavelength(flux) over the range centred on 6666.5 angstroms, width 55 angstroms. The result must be 6658.70 angstroms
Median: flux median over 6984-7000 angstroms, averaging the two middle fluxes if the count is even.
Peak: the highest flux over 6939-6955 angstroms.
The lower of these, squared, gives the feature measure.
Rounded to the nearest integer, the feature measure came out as 259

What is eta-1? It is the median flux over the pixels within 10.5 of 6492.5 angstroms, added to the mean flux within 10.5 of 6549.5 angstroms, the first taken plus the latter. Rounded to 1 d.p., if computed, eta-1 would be 33.4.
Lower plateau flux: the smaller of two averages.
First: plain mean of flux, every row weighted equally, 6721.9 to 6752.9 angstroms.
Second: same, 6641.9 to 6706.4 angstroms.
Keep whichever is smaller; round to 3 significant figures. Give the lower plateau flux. 16.7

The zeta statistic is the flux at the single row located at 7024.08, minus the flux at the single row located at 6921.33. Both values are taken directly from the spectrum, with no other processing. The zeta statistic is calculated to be 0.3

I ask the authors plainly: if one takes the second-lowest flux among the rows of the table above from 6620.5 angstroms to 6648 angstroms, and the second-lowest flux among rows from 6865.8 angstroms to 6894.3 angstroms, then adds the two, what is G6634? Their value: 29.8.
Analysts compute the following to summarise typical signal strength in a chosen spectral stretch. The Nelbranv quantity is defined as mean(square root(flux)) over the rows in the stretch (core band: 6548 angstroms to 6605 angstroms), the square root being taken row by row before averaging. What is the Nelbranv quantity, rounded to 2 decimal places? 4.05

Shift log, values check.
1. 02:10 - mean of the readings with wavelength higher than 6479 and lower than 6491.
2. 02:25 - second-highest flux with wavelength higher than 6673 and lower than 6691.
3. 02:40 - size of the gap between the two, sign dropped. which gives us 0.07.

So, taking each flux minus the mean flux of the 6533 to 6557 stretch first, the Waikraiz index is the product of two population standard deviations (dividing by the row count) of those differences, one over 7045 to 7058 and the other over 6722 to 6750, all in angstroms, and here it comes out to 0.4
